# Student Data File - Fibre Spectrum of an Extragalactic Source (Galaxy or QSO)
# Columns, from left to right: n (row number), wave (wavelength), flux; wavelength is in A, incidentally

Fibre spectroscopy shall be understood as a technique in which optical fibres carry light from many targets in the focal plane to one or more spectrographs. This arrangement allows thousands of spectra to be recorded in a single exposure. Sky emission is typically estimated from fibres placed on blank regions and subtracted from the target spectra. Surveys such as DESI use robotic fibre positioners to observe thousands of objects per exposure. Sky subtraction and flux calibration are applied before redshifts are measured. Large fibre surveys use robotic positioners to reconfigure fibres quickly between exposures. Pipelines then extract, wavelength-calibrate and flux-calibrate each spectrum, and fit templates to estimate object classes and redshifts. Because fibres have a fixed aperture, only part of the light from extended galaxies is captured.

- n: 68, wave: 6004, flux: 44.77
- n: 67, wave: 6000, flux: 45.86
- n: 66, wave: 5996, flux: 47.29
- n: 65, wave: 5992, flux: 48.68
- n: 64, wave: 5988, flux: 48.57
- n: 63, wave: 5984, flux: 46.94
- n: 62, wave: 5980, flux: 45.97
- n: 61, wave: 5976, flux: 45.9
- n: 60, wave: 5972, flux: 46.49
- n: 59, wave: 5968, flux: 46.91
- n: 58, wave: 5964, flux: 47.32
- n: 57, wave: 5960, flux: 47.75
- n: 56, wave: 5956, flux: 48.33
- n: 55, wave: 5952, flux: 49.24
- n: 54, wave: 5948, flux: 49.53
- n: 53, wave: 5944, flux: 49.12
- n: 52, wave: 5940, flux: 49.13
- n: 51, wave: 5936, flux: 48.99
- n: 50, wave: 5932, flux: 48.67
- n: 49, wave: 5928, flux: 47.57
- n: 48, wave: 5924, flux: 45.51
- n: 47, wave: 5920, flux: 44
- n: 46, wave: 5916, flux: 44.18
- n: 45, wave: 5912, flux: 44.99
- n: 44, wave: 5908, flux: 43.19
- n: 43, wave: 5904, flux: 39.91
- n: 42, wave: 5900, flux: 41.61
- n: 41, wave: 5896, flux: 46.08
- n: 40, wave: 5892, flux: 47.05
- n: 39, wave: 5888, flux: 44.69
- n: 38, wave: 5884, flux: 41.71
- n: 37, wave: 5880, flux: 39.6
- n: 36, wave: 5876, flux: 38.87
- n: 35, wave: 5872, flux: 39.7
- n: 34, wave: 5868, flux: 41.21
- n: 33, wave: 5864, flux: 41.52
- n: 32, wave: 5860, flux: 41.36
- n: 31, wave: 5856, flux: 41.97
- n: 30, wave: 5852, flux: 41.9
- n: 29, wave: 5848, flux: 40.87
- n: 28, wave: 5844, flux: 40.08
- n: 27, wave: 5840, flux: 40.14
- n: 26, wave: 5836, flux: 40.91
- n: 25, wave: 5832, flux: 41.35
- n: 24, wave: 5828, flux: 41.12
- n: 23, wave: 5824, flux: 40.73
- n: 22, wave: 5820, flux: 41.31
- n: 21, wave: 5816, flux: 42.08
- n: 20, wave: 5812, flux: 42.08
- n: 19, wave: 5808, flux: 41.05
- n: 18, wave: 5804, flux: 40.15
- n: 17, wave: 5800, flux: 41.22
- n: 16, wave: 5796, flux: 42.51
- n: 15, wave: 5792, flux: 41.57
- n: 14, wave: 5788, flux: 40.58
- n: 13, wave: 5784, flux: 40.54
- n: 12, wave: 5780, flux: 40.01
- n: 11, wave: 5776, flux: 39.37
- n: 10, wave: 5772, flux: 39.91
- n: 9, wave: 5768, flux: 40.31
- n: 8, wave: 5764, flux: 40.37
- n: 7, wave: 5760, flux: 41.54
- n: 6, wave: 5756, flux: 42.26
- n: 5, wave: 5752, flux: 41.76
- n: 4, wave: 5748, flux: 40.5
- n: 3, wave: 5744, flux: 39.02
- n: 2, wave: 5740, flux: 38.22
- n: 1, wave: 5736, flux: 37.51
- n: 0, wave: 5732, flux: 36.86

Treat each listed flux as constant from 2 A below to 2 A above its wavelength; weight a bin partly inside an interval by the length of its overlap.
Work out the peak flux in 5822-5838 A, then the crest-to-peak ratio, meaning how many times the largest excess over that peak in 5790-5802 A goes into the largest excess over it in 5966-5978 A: 4.8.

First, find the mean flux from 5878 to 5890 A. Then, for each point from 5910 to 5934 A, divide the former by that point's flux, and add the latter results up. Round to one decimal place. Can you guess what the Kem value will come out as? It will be 5.5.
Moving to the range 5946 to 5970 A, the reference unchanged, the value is 5.2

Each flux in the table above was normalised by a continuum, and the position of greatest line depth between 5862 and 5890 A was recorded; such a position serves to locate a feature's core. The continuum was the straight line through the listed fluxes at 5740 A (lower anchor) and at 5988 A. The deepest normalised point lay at 5876 A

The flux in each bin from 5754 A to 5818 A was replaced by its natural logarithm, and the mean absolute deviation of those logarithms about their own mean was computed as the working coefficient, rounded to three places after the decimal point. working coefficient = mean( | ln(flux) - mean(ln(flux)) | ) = 0.020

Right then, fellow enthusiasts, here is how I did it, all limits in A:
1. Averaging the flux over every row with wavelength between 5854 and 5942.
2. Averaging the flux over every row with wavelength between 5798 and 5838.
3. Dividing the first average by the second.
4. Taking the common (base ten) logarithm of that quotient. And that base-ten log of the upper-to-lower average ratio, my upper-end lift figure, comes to 0.026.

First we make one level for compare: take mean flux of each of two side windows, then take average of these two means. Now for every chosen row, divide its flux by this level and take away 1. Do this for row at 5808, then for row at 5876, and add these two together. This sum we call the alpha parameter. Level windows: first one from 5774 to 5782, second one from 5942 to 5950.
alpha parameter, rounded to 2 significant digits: -0.20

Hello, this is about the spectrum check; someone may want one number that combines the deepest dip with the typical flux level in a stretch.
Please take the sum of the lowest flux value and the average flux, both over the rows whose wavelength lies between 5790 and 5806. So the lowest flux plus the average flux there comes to 81.5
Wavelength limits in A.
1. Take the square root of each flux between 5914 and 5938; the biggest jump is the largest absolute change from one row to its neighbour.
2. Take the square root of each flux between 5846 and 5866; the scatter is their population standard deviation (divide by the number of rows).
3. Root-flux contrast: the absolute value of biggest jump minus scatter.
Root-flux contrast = 0.12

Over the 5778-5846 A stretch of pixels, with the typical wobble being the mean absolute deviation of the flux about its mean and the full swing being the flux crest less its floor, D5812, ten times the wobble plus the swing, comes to 8.5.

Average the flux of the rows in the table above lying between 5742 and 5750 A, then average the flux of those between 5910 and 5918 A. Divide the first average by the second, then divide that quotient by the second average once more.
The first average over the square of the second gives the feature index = 0.0200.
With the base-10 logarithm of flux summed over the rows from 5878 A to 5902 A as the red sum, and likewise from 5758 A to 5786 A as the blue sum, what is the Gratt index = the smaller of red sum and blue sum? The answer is 10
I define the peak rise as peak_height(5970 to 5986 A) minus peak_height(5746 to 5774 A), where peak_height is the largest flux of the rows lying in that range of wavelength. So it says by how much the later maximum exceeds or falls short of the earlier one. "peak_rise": 5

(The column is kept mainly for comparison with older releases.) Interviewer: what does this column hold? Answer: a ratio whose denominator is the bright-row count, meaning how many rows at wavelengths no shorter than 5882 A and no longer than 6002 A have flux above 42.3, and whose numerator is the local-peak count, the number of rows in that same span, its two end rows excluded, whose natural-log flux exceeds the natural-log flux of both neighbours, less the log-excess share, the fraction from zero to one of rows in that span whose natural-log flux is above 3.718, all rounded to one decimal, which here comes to 0.1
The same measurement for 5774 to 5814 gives 0.6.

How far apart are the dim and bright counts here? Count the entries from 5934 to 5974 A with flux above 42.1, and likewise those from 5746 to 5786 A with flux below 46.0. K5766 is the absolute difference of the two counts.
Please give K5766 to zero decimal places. 0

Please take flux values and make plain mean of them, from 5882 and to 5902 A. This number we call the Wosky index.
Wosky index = 44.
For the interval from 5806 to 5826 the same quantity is 41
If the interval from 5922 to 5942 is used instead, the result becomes 48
